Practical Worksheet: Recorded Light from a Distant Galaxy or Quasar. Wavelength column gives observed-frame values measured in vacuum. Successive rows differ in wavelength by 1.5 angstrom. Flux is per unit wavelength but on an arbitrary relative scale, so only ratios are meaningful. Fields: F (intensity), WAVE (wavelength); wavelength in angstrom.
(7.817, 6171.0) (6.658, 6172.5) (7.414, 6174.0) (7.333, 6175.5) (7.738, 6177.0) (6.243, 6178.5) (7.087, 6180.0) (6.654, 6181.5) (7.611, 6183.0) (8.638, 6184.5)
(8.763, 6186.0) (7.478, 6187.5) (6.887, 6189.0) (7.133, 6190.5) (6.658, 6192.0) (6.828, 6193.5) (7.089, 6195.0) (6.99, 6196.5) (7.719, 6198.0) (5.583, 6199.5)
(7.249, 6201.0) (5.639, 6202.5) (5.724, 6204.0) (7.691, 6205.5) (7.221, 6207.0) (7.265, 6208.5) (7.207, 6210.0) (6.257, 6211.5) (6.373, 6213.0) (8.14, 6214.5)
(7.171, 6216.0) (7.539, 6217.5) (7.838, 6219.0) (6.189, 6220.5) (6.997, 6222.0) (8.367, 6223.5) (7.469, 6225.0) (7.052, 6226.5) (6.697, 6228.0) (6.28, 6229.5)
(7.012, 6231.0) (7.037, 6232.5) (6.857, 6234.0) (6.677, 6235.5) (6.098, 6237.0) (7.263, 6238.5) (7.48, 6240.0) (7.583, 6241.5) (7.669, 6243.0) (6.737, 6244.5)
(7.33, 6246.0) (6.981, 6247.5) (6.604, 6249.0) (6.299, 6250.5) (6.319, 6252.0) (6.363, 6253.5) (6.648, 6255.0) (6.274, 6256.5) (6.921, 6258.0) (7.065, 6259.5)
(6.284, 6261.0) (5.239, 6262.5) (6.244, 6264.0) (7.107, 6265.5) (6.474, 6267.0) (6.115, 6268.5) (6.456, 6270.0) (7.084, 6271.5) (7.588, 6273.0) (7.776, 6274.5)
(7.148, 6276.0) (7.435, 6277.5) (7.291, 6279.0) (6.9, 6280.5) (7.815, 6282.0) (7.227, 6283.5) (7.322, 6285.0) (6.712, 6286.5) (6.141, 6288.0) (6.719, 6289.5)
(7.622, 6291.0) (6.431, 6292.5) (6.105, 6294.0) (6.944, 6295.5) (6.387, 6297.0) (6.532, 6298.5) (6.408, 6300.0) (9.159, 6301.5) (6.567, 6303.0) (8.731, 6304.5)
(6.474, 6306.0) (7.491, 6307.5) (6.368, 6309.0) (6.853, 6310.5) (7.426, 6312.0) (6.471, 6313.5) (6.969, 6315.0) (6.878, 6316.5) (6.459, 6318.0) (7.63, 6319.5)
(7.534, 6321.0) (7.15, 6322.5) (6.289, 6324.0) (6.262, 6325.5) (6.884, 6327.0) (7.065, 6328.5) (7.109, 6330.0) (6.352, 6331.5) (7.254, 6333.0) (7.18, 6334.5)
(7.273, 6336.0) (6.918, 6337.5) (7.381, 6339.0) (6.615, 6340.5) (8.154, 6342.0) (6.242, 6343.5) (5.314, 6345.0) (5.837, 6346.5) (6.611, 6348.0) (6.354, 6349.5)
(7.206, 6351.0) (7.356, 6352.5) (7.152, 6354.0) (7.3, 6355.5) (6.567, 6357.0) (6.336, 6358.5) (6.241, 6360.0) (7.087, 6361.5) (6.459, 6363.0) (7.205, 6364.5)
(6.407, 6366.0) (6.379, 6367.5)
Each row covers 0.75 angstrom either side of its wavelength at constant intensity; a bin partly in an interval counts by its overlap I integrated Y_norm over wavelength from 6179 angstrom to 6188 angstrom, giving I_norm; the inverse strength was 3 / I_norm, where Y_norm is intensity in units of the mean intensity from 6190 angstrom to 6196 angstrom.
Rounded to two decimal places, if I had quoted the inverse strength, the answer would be 0.30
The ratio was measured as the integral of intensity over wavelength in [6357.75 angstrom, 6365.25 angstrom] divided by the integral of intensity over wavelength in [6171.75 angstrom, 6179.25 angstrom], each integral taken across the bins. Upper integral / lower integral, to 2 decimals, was 0.94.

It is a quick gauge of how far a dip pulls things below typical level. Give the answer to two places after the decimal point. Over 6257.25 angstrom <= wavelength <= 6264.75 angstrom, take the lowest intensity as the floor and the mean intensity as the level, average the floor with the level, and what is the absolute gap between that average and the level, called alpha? 0.56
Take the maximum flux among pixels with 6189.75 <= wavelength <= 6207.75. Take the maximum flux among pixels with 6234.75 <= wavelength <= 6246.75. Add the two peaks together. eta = 15.4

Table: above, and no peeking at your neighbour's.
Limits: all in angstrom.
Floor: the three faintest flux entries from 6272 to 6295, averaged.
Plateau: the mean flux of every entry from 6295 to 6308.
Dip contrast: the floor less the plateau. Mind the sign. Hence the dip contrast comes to -1.0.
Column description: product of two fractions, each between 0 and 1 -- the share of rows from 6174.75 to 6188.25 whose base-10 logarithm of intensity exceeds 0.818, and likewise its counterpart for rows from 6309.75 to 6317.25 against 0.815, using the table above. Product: 0.71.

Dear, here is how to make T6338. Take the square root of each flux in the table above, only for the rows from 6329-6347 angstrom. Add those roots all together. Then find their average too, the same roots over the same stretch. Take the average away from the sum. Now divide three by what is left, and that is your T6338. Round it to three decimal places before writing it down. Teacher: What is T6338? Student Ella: 0.105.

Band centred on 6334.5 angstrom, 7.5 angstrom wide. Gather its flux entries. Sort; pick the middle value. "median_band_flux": 7.2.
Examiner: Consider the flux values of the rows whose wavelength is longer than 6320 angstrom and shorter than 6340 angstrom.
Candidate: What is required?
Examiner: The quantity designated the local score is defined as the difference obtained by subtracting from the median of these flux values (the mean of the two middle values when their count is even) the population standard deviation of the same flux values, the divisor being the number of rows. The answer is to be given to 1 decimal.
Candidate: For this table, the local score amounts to 6.7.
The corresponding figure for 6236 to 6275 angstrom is 6.1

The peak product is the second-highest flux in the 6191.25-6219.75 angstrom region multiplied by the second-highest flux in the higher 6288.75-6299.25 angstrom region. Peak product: 54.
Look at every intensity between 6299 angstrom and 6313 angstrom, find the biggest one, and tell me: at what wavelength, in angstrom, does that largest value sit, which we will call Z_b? 6301.5 angstrom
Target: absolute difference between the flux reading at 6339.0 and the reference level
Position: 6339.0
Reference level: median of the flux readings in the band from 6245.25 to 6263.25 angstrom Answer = 0.90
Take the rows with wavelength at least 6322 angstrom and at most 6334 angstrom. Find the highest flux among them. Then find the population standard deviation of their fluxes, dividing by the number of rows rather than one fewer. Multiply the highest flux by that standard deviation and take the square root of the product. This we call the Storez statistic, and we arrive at 1.7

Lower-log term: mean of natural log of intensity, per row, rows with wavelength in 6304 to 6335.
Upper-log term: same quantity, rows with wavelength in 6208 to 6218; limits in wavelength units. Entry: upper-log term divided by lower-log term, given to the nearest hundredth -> 1.01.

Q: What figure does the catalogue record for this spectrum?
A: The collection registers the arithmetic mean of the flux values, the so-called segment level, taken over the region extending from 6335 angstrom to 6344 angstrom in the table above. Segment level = 7.1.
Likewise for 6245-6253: 6.7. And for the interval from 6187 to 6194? 7.0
